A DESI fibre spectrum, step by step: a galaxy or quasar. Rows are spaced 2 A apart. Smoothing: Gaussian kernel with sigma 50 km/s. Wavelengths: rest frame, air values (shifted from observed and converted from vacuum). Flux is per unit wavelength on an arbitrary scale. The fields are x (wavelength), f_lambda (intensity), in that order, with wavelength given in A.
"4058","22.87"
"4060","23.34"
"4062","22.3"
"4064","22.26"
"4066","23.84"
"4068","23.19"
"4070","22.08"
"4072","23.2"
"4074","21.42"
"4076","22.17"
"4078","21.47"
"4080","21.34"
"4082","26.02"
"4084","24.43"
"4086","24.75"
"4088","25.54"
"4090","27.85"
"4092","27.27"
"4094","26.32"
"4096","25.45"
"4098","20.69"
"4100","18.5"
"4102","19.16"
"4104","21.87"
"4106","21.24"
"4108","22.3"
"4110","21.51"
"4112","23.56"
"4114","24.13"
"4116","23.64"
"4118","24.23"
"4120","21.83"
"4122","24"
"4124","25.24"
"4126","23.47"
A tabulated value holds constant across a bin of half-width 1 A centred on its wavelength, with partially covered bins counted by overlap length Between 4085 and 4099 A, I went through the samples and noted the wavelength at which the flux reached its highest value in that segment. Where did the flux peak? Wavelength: 4090 A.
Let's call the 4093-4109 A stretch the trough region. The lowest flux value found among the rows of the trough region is 18.5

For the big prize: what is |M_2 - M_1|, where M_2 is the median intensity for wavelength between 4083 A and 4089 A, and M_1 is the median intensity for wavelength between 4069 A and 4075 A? 2.7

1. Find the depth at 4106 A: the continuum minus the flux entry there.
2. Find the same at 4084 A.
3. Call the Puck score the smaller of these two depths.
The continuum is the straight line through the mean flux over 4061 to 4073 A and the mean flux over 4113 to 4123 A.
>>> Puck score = -1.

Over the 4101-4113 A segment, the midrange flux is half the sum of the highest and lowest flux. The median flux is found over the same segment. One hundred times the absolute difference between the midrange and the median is 33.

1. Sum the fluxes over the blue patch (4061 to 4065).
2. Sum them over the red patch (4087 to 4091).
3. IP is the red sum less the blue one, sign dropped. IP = 8.8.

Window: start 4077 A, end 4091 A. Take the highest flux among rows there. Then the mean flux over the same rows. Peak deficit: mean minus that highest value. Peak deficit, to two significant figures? -3.4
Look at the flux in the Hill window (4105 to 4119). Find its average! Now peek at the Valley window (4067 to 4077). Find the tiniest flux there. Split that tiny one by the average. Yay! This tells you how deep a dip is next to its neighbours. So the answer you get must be 0.93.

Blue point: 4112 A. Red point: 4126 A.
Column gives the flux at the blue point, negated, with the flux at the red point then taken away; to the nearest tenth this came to -47.0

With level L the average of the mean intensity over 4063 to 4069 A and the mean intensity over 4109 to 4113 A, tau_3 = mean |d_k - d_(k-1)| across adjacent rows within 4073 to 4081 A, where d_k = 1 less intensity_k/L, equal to 0.023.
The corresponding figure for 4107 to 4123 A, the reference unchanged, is 0.057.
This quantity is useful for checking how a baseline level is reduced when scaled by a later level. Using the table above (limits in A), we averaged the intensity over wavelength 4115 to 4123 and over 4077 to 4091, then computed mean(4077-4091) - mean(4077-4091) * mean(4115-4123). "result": -549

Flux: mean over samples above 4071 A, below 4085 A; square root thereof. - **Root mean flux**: 4.78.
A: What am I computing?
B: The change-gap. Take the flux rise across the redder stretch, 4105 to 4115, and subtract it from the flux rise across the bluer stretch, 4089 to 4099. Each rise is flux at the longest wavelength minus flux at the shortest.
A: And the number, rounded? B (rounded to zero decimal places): -10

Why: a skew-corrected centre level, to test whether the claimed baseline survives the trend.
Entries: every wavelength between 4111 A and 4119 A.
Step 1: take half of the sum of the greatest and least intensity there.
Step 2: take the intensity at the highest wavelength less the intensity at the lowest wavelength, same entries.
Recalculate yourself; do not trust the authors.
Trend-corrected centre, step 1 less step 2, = 23.2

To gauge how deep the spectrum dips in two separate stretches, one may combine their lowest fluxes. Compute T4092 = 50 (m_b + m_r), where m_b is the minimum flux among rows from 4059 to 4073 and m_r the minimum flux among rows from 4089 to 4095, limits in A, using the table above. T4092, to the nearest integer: 2420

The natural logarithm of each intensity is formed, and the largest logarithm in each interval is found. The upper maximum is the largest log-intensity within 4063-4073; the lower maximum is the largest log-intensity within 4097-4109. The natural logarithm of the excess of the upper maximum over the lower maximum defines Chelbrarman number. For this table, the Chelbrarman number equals -2.7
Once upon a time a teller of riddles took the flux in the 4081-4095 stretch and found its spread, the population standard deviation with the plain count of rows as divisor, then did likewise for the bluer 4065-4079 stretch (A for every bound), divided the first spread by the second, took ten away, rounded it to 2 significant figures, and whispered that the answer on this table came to -8.7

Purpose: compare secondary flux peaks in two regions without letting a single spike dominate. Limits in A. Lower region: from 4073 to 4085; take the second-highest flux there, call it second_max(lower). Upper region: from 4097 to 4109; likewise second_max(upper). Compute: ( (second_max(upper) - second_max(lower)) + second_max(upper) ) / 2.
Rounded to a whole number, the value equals 10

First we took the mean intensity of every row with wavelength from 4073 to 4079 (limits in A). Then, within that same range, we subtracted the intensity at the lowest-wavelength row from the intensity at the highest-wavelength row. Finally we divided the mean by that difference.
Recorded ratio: 434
